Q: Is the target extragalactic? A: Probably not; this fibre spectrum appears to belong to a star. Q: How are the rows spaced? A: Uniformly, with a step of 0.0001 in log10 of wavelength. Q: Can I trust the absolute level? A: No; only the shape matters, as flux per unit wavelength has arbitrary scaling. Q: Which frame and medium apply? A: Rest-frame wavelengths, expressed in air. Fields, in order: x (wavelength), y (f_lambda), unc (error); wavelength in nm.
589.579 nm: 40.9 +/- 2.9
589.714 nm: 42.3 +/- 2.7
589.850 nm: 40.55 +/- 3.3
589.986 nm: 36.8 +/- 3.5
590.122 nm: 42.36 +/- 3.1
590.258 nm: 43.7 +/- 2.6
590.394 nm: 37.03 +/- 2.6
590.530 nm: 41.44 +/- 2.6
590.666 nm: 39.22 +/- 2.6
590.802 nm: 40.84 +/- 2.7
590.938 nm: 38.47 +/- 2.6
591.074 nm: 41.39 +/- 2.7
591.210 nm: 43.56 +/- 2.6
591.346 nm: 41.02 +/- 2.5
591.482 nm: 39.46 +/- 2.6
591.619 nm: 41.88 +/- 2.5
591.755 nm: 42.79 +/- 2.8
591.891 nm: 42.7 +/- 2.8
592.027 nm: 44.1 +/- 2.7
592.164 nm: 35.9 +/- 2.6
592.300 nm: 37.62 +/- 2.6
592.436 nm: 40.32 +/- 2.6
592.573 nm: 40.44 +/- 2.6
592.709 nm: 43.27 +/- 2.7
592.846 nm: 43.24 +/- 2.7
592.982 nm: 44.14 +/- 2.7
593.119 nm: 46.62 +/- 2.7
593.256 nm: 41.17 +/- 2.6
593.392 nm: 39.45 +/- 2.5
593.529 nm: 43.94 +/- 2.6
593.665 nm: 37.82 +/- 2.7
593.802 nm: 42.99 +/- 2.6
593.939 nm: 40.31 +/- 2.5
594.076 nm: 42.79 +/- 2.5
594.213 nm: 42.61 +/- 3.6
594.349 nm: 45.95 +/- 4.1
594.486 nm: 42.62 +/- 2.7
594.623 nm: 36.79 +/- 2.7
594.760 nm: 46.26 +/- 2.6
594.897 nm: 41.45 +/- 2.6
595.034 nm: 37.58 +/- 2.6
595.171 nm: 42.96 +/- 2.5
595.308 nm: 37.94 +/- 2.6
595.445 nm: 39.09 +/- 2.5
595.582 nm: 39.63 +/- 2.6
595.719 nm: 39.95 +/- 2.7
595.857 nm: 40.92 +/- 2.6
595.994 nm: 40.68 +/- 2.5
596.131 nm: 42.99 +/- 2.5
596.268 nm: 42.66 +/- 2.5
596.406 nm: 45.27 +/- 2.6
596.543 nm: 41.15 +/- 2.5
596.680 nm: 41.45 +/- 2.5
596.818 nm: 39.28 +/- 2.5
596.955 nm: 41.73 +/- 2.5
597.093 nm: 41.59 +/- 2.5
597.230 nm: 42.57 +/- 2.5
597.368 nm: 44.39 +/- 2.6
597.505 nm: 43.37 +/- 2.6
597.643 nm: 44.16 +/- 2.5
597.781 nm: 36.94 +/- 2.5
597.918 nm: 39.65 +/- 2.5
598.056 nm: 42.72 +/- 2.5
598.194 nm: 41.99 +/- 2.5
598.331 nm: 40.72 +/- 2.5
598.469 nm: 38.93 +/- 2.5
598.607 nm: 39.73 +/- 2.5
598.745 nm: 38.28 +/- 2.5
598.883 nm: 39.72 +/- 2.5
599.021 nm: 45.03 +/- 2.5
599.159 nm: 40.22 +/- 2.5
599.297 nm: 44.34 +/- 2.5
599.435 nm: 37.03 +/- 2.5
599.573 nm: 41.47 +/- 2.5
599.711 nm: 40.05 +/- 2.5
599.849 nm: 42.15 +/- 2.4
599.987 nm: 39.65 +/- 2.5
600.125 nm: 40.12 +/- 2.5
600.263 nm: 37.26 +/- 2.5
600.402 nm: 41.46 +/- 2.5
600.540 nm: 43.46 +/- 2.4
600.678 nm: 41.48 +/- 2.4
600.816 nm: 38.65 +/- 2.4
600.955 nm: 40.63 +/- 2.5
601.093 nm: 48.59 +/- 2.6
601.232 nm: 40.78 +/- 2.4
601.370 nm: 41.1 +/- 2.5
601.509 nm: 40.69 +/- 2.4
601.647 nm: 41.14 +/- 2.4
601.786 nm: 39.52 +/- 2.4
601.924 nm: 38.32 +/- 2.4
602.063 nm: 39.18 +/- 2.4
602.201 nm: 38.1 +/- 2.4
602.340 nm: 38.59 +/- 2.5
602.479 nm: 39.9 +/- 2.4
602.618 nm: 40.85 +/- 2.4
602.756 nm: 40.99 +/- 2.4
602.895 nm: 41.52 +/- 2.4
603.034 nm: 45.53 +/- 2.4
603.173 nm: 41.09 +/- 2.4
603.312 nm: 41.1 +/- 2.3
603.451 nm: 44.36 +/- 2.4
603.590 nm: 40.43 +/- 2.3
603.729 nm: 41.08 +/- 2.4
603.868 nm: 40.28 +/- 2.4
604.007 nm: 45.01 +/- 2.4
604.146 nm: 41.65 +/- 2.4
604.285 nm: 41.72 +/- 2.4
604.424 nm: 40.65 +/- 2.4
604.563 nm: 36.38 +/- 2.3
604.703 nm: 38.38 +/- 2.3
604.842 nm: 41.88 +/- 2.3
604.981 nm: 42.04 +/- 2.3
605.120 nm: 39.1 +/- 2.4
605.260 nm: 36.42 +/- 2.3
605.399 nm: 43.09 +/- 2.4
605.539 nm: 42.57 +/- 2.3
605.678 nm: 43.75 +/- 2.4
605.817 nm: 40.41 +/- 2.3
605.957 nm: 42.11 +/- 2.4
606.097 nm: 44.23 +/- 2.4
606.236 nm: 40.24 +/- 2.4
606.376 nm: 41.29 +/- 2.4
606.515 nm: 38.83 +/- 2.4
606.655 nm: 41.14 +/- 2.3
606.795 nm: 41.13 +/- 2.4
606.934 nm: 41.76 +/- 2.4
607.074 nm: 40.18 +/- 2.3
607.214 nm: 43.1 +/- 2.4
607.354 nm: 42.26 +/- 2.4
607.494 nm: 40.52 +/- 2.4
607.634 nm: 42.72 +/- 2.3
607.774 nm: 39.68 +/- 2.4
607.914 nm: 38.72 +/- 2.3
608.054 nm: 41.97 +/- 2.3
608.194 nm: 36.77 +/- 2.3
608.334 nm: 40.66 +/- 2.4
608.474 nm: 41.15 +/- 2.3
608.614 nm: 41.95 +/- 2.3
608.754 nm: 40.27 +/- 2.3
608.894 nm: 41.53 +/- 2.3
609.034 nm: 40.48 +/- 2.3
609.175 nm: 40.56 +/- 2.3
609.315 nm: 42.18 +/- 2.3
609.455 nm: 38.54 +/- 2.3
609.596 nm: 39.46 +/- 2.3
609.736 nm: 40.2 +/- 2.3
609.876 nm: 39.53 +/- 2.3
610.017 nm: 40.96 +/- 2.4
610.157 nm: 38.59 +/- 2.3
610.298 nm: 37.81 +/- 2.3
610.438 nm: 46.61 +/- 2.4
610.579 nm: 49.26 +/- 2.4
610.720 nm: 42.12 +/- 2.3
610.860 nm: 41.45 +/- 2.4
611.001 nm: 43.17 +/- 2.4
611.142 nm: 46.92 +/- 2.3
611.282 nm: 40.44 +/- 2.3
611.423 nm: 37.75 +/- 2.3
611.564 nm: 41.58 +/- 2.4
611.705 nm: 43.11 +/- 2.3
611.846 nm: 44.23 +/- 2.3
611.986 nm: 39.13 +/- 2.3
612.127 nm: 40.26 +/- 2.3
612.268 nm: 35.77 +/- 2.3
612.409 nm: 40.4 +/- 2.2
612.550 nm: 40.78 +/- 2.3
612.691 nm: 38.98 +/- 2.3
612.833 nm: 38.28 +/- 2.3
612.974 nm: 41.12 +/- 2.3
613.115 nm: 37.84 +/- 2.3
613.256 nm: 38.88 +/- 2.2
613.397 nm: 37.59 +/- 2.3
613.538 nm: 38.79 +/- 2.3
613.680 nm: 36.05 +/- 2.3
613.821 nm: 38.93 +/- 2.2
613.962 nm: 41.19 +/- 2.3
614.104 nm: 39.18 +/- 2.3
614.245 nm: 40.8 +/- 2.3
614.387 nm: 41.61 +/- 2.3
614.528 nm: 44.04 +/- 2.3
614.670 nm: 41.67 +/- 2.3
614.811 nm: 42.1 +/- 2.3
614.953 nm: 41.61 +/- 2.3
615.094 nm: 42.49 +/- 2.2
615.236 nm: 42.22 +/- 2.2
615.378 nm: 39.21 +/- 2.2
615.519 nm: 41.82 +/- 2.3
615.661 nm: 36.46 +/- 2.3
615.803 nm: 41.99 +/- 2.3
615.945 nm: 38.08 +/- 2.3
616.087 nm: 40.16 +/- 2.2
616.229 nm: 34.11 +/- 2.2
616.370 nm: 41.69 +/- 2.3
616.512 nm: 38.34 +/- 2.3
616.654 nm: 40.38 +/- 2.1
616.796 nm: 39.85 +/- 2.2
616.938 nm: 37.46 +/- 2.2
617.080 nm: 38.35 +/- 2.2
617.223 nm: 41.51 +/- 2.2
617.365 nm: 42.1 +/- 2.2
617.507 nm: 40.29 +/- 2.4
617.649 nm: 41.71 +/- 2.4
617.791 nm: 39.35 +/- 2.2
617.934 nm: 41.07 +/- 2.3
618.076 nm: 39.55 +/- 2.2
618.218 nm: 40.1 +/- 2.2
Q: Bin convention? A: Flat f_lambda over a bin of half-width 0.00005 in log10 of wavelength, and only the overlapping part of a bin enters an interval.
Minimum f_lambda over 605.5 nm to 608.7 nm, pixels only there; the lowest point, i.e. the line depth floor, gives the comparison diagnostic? 36.77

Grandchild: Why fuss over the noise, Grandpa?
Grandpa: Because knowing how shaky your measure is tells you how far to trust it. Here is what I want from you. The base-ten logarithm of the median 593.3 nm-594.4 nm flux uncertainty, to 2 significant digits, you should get 0.41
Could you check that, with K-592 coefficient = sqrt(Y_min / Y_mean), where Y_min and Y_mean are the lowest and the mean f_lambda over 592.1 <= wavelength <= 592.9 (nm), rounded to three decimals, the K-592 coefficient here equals 0.946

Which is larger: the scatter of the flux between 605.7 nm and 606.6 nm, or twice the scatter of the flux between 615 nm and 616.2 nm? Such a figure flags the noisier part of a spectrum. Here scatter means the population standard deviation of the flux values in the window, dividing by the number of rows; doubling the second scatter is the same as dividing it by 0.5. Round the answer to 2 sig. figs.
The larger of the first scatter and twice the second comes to 4.2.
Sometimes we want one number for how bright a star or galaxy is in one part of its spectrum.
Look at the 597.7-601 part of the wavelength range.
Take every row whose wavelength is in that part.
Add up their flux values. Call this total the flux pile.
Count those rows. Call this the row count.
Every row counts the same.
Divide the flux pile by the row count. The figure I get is 40.5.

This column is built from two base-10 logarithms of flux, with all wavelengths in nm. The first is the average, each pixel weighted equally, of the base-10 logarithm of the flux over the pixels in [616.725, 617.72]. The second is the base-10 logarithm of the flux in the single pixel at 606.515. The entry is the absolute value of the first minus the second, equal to 0.014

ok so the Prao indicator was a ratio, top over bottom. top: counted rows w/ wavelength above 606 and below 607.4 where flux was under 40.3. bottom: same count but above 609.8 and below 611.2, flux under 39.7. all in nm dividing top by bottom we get 1.00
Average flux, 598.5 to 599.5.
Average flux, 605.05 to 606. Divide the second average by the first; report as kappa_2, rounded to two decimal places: 1.01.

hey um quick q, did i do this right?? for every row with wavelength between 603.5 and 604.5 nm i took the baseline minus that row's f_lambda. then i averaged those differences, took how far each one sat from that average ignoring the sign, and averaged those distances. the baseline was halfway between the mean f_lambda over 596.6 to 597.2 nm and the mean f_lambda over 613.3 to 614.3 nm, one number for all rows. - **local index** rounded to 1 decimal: 1.1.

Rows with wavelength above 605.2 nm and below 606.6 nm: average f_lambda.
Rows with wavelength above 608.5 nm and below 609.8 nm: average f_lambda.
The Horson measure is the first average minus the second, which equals 0.7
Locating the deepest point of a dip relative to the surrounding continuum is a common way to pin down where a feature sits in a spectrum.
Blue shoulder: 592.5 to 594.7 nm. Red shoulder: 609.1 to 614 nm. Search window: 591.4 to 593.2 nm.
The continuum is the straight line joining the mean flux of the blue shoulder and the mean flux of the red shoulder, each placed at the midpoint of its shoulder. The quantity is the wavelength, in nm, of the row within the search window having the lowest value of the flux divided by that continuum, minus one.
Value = 592.164 nm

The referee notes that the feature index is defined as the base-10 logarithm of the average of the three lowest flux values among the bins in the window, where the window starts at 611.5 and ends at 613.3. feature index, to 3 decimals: 1.572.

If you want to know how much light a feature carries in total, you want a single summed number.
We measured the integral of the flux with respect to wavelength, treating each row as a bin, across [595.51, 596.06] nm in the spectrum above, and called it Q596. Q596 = 22.1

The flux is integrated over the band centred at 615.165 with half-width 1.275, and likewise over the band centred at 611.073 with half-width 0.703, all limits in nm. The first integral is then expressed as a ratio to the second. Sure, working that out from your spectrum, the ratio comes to 1.7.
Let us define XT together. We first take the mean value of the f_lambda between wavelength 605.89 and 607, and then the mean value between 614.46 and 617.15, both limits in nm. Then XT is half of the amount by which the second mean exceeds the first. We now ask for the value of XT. -0.62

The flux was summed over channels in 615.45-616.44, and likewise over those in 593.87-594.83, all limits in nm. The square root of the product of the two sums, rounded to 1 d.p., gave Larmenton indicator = 285.6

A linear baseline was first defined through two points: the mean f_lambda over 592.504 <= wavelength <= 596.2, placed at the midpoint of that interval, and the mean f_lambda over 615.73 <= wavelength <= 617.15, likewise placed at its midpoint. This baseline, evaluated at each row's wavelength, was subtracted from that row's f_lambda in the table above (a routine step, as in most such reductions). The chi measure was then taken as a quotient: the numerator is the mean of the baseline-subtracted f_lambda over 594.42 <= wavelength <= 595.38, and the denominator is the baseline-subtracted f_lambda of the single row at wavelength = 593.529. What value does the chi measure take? -0.3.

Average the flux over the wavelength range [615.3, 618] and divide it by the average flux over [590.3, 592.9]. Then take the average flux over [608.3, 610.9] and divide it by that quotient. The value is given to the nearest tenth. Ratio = 42.4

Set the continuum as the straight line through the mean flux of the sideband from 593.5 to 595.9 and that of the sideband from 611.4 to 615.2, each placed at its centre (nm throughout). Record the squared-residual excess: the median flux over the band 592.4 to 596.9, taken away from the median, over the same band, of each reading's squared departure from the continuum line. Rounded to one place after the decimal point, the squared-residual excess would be -38.3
